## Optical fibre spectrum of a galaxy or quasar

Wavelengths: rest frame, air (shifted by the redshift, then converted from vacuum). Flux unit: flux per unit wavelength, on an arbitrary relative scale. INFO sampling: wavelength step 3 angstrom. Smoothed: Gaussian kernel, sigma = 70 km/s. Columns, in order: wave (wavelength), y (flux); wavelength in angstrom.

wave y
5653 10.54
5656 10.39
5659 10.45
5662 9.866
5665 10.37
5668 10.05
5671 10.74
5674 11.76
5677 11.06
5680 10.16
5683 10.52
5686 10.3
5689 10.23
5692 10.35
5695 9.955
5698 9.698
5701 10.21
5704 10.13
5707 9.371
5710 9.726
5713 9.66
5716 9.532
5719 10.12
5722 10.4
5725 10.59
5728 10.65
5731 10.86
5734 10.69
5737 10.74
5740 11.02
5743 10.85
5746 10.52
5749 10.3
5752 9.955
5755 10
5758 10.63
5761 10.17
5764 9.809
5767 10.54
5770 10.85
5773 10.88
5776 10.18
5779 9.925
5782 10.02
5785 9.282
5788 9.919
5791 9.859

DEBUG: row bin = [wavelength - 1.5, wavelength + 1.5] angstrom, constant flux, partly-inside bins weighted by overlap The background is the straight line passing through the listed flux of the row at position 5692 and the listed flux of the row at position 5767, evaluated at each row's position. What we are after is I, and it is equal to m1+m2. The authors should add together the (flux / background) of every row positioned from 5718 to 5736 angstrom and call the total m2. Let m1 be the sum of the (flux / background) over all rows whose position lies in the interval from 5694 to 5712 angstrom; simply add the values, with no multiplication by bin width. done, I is 11.8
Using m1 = 5.69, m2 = 6.07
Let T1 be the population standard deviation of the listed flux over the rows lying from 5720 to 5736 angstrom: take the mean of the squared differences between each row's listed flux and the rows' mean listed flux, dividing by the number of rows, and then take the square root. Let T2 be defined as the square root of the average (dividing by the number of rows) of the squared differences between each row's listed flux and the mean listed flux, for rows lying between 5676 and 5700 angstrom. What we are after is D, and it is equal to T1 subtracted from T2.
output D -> 0.2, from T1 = 0.15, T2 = 0.38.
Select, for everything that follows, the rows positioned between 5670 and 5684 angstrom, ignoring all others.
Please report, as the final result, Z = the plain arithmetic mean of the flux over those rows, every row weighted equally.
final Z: 10.8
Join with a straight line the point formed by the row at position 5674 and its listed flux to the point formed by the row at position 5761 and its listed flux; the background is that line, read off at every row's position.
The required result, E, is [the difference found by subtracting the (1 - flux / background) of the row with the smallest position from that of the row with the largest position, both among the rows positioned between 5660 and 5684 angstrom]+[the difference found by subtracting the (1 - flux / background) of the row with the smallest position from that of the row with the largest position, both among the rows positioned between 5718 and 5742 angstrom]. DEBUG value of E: -0.20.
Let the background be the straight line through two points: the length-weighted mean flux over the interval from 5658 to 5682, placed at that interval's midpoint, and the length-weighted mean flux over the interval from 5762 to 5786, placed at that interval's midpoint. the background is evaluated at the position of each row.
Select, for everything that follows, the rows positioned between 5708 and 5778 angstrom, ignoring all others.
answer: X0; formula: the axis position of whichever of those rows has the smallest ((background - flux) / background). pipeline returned 5740 angstrom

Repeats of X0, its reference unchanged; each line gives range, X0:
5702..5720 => 5719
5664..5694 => 5674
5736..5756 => 5740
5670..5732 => 5674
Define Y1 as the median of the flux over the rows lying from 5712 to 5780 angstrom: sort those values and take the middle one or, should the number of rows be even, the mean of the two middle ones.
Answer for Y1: 10.5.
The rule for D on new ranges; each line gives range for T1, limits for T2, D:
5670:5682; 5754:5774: -0.2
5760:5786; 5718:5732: -0.2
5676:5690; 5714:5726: 0.1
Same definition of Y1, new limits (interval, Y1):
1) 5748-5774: 10.3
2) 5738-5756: 10.4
